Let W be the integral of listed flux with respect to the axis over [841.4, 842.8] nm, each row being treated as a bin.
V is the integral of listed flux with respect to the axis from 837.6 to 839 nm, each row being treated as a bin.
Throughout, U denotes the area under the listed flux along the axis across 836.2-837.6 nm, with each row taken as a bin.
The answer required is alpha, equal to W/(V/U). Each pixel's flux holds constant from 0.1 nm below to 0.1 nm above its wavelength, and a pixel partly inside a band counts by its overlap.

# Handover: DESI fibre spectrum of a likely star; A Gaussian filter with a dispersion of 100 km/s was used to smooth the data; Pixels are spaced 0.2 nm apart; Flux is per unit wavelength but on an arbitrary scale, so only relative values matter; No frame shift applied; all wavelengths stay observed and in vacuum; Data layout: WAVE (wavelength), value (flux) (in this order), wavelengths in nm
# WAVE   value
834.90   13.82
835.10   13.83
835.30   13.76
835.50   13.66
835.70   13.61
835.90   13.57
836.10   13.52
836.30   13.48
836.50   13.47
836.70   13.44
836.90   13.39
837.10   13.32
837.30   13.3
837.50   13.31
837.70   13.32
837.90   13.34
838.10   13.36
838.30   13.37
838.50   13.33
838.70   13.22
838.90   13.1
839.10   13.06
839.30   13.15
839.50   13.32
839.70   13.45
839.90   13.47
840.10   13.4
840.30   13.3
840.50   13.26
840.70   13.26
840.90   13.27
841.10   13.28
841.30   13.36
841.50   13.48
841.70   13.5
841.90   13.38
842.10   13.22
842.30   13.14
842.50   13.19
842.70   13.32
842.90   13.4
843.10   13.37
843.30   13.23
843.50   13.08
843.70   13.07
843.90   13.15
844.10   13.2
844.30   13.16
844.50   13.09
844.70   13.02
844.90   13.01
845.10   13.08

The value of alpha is 18.8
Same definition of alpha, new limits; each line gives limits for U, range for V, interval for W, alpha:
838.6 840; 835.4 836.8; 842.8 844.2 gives 18.1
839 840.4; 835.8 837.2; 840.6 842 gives 18.5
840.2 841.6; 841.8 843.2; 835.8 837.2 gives 18.9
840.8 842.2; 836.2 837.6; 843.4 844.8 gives 18.3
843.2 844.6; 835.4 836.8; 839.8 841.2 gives 18.1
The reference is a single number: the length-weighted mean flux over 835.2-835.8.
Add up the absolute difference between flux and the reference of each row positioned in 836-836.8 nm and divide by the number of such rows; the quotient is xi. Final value 0.20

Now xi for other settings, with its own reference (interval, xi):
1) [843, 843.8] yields 0.49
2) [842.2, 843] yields 0.41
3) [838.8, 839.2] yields 0.60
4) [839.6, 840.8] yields 0.32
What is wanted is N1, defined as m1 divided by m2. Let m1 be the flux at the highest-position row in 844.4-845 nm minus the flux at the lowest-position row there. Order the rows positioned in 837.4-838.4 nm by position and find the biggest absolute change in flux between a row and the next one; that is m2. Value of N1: -4.0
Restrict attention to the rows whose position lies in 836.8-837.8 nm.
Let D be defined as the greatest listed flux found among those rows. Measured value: 13.39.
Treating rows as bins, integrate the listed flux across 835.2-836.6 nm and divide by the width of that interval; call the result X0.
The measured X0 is 13.58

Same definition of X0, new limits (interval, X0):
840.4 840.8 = 13.26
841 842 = 13.40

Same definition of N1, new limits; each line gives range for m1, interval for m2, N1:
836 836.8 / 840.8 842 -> -0.7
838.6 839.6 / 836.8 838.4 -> 1.4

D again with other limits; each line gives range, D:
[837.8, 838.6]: 13.37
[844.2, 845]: 13.16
